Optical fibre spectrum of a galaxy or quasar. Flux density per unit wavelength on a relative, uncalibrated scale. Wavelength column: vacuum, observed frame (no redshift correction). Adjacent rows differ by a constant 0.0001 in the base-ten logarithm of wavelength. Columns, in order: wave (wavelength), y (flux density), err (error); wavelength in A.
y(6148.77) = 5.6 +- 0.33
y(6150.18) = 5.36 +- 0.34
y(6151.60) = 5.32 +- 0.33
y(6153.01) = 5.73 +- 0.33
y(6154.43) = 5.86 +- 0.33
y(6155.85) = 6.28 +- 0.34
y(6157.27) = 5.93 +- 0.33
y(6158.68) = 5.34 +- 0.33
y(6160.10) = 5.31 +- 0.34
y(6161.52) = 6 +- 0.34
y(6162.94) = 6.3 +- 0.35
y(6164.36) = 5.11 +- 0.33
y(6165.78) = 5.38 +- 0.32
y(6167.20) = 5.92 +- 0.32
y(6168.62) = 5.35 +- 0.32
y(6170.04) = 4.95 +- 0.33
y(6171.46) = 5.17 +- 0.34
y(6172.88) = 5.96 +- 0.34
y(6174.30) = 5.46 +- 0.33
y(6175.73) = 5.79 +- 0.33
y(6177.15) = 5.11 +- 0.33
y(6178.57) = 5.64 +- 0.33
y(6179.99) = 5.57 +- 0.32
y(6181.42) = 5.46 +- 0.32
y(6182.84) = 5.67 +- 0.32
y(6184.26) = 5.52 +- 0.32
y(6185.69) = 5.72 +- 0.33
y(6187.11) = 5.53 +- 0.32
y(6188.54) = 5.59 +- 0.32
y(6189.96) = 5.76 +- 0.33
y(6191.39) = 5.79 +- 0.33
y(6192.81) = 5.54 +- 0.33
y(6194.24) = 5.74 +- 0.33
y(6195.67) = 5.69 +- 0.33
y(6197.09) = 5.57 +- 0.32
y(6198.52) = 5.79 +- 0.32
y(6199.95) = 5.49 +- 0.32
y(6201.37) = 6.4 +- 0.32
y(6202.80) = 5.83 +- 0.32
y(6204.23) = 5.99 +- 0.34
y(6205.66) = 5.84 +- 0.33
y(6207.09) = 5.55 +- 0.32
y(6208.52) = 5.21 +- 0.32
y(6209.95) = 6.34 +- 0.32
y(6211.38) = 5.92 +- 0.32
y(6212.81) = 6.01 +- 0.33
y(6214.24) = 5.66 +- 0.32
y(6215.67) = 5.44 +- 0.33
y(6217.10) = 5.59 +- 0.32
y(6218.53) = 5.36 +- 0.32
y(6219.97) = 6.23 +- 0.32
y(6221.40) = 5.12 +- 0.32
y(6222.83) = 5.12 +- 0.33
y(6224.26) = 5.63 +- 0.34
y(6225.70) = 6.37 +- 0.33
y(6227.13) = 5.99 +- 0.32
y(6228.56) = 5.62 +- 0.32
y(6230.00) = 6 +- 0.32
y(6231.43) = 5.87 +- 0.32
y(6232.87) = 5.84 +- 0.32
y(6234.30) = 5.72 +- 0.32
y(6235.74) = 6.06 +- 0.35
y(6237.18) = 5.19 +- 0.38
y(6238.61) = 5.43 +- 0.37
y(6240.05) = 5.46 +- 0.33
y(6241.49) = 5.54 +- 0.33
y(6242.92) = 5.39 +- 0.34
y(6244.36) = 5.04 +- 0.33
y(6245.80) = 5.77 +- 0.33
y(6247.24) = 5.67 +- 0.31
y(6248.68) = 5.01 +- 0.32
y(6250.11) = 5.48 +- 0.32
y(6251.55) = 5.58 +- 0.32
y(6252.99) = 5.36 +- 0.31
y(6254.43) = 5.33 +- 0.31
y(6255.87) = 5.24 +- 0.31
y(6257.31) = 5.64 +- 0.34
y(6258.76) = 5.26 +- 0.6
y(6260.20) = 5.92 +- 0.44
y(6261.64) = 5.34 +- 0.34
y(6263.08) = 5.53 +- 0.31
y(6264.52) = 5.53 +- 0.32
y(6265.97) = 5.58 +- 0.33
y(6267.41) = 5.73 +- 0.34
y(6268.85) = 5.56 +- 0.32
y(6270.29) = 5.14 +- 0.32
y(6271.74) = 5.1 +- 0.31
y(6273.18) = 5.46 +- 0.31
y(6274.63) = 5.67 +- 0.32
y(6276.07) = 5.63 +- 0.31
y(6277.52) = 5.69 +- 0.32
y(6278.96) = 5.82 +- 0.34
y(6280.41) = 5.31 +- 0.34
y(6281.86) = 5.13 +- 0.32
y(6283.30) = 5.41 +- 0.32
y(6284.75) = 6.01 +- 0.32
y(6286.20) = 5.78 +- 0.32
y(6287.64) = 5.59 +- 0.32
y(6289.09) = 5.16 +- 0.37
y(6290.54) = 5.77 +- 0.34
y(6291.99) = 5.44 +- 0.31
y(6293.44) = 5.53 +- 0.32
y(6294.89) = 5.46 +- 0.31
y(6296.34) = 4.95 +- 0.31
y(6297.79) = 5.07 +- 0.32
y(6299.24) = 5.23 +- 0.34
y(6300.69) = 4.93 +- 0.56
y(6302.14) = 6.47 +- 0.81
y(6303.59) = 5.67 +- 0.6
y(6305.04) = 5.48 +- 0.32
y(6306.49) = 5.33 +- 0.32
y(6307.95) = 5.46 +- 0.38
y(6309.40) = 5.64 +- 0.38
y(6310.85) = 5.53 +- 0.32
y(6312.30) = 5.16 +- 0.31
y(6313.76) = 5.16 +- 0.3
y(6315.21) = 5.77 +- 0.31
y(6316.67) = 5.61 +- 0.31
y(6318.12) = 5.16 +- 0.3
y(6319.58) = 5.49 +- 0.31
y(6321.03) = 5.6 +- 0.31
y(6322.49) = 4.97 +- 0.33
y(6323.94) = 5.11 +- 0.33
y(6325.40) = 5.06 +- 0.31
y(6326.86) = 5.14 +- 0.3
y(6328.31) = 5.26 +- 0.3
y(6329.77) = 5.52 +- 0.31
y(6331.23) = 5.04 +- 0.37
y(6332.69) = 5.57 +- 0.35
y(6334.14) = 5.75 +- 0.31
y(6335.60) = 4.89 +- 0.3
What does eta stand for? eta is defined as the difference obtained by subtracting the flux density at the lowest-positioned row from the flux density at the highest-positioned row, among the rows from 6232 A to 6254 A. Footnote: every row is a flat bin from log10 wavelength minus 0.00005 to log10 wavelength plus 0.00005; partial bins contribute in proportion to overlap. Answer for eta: -0.5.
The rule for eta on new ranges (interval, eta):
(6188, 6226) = 0.8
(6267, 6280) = 0.1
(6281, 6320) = 0.4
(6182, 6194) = -0.1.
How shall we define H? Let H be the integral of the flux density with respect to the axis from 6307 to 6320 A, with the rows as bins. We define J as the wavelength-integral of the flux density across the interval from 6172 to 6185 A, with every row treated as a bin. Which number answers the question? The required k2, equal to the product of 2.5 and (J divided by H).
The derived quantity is 2.56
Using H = 70.7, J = 72.4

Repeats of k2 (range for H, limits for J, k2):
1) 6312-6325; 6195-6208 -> 2.71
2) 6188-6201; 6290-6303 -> 2.39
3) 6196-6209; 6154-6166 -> 2.30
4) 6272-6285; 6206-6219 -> 2.57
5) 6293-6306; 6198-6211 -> 2.69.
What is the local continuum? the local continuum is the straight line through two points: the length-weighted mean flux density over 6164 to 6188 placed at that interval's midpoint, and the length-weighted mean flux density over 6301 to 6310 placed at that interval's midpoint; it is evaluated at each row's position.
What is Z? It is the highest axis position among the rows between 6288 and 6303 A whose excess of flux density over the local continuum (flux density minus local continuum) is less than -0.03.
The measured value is 6300.69 A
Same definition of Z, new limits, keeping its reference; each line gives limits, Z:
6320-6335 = 6332.69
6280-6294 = 6293.44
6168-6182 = 6181.42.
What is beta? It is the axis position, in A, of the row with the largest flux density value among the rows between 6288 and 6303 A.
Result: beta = 6302.14 A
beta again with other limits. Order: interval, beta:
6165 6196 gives 6172.88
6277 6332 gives 6302.14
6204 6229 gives 6225.70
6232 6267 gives 6235.74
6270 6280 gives 6278.96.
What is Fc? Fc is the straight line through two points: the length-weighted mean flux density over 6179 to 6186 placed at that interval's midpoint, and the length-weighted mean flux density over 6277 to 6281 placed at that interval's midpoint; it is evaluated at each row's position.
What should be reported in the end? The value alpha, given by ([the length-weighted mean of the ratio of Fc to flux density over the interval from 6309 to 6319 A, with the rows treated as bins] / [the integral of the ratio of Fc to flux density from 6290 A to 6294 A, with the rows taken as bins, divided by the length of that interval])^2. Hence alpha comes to 1.06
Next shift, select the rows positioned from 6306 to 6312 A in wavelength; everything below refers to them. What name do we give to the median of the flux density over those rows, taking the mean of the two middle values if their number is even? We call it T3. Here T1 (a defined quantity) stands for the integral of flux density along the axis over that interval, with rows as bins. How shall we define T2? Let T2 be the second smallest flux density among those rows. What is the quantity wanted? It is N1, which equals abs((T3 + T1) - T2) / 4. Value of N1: 8.2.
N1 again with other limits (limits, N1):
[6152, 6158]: 8.9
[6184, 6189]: 7.0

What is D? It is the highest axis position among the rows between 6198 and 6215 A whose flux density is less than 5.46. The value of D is 6208.52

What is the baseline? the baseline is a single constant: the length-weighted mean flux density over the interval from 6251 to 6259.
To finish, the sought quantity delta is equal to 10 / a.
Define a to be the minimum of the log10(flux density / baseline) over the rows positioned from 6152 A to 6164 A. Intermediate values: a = -0.007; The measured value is -1360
